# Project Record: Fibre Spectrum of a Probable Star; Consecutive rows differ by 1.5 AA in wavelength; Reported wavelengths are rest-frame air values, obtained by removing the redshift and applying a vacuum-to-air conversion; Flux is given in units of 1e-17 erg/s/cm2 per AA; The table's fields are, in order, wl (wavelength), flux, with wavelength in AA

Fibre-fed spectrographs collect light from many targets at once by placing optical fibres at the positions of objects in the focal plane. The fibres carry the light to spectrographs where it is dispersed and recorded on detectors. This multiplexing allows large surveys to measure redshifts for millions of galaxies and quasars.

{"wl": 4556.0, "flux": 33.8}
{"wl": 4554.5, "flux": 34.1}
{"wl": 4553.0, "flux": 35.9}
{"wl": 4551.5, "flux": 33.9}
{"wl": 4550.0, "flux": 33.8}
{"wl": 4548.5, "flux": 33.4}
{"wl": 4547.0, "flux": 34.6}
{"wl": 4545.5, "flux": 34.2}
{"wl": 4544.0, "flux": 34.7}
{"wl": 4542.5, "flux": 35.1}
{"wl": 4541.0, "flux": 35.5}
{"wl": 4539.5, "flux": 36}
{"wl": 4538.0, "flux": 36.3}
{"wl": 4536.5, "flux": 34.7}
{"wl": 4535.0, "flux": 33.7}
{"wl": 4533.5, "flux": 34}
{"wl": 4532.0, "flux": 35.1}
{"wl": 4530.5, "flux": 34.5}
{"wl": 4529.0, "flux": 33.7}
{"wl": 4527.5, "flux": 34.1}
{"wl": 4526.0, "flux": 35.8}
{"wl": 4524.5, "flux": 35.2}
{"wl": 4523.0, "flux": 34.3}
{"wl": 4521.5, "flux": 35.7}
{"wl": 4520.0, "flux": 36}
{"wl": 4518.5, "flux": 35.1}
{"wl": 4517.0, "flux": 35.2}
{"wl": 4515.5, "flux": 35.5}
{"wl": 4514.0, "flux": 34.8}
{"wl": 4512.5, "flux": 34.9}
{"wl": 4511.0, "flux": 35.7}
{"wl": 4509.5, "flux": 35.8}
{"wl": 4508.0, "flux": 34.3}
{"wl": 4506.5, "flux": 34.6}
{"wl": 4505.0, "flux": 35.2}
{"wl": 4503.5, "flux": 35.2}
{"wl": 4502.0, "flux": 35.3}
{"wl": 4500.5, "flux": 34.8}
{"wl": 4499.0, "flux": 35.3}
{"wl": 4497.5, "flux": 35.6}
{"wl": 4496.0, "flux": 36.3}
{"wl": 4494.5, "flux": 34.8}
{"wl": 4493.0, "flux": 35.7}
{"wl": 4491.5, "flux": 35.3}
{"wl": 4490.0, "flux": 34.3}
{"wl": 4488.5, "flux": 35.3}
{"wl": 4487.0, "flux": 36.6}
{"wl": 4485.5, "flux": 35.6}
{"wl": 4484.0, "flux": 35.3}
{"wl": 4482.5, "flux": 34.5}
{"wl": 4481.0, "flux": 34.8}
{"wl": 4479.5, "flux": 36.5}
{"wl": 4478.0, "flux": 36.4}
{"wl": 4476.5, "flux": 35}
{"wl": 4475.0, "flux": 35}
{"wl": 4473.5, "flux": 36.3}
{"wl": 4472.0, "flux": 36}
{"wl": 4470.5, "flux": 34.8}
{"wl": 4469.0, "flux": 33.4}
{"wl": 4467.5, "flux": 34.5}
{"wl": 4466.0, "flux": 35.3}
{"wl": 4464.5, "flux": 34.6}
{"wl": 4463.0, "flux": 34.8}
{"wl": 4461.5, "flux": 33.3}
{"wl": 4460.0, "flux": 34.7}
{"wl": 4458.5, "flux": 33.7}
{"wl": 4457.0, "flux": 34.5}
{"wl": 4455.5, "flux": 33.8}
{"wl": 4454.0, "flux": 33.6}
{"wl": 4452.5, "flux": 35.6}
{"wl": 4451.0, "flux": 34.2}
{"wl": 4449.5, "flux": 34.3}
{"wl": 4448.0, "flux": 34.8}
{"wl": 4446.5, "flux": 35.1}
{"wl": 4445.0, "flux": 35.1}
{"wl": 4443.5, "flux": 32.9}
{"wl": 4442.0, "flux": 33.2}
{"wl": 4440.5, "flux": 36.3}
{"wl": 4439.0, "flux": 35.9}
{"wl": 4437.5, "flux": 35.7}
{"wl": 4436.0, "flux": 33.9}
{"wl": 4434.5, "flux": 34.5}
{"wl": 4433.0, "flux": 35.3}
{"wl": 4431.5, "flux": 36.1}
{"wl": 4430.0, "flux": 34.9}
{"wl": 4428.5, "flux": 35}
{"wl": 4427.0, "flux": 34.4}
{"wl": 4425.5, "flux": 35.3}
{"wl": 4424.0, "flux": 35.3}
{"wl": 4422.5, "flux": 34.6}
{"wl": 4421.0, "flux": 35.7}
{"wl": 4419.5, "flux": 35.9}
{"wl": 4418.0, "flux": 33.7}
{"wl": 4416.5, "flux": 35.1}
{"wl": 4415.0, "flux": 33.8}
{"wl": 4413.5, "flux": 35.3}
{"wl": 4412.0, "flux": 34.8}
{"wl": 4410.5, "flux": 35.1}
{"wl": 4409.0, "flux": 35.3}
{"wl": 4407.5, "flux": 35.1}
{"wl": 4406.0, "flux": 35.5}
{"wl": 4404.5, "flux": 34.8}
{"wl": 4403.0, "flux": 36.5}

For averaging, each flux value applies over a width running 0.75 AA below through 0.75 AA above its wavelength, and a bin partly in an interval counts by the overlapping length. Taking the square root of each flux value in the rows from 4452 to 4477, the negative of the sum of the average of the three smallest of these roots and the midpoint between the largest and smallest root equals -11.7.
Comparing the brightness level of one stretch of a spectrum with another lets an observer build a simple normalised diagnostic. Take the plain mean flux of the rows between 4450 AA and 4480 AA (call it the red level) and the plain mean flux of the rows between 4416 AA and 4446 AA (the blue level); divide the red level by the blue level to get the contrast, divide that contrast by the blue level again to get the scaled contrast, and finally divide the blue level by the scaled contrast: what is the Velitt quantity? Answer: 1226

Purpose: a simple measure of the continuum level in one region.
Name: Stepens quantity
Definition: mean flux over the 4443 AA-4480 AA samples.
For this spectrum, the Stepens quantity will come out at 34.73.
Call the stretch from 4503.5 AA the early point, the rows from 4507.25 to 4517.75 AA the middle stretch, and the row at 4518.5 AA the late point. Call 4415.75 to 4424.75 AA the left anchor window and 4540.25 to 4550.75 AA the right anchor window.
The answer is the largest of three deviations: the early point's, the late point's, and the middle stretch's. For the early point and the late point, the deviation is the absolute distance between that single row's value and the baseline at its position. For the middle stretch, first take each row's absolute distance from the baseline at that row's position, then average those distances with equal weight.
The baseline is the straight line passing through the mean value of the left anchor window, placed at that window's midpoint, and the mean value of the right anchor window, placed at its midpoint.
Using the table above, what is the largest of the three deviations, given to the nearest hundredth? 0.65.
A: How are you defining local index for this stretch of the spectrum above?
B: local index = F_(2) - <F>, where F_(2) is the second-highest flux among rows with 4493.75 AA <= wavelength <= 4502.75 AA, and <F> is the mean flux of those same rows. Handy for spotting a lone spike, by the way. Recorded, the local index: 0.25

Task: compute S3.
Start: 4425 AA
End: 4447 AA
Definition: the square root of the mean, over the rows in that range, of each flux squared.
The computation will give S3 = 34.9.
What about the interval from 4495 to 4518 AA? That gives 35.2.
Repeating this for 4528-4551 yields 34.6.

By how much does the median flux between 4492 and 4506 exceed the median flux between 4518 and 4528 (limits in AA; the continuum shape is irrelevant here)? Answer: 0.1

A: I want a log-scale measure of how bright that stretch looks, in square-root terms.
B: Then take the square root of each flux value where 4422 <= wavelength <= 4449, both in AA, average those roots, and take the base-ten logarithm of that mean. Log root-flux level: 0.771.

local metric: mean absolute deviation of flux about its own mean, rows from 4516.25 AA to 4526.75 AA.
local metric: 0.43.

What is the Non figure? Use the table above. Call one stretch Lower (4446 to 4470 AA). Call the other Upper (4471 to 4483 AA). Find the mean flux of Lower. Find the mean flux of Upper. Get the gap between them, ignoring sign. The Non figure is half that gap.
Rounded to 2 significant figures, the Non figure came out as 0.59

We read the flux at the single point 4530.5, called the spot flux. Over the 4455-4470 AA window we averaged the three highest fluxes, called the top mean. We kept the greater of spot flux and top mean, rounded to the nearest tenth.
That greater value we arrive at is 34.9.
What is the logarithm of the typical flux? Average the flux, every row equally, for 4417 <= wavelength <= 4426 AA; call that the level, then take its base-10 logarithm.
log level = 1.55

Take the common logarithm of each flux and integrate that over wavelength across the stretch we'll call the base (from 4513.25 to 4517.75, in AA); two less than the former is 4.96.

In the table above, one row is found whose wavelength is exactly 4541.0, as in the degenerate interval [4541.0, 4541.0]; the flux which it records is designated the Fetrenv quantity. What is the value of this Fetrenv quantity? 35.5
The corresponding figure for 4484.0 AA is 35.3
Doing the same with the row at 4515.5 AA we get 35.5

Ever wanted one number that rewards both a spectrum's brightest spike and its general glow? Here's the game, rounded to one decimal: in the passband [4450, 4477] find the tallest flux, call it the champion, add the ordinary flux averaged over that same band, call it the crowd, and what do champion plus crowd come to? 70.9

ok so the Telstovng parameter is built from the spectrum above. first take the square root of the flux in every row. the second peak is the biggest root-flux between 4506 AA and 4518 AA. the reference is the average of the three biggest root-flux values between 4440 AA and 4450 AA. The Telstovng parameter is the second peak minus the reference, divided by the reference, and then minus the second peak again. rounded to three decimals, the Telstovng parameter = -5.979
